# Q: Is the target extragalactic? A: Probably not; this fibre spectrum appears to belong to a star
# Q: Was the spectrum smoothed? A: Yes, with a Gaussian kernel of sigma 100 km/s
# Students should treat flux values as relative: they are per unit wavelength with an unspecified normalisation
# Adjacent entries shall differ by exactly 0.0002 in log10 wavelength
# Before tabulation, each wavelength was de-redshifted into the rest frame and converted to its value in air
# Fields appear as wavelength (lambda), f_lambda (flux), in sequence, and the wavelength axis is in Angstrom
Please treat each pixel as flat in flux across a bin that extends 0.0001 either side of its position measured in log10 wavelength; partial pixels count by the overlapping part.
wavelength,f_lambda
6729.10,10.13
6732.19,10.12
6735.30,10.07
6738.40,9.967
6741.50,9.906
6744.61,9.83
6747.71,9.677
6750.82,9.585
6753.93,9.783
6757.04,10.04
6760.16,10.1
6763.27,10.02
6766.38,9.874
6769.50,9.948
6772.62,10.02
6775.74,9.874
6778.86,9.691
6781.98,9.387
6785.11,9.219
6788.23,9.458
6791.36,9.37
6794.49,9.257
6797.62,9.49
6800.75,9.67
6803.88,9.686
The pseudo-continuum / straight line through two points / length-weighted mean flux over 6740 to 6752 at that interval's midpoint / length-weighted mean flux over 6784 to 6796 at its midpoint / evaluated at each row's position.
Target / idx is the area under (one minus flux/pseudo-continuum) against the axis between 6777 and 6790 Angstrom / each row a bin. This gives -0.07 Angstrom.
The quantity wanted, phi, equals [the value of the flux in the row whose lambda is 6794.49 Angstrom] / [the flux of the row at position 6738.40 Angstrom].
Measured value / 0.93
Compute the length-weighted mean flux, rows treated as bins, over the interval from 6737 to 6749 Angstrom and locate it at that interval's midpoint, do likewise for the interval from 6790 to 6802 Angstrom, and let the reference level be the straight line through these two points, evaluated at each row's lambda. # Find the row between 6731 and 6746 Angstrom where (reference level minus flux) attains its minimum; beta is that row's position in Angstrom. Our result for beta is 6732.19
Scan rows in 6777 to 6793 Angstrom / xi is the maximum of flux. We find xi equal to 9.691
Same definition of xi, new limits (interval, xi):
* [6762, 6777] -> 10.02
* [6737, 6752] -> 9.967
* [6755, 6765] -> 10.1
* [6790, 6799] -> 9.49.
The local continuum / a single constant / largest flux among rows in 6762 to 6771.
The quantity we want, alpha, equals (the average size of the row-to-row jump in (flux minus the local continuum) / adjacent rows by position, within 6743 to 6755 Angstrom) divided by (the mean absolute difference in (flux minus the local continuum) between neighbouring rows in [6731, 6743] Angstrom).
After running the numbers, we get 2.1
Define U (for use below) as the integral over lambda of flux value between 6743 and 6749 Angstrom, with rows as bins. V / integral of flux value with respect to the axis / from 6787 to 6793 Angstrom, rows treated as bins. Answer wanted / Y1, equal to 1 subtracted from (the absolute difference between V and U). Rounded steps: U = 58.6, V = 56.4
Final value 1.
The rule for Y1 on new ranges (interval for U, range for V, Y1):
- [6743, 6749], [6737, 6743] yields 0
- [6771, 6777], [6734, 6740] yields -1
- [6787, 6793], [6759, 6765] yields 3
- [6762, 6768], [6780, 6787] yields 5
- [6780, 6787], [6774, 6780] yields 6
